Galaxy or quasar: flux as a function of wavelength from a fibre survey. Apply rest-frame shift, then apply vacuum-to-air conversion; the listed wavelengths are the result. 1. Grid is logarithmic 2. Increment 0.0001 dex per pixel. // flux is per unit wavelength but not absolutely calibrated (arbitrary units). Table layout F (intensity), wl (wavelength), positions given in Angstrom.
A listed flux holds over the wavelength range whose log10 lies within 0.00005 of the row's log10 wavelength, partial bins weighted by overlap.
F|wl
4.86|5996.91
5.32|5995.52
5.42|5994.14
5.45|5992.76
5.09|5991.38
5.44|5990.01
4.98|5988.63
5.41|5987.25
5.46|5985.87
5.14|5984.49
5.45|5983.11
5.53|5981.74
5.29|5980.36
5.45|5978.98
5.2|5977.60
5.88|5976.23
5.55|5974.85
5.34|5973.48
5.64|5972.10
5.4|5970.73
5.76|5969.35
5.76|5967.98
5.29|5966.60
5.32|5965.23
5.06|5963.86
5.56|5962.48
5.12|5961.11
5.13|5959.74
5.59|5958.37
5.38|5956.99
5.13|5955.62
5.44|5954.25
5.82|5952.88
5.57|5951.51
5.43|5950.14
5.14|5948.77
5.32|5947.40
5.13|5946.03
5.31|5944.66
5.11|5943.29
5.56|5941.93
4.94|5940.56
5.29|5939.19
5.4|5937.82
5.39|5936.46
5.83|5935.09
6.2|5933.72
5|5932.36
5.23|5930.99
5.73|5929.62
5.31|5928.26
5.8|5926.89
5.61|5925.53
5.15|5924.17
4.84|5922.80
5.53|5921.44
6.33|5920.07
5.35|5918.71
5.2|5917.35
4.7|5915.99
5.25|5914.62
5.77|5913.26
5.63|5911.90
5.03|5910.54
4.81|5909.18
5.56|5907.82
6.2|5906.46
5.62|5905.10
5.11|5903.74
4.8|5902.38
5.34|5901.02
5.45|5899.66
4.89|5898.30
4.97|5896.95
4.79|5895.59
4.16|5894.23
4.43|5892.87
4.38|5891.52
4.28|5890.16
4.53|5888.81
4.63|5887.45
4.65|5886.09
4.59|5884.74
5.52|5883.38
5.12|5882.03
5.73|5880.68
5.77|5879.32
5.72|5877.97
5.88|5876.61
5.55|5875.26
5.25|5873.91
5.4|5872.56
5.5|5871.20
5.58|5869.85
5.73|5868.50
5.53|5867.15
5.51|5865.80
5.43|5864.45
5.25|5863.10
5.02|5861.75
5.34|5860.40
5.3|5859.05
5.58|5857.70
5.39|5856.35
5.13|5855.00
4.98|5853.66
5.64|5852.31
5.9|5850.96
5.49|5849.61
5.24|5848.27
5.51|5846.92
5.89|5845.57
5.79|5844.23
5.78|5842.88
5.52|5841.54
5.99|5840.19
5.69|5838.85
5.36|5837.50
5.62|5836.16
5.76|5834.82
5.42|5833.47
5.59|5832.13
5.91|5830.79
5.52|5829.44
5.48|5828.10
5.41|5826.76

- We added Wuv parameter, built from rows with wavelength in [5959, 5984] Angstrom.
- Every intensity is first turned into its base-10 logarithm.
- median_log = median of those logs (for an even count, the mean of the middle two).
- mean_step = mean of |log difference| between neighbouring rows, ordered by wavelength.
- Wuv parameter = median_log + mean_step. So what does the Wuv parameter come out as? 0.756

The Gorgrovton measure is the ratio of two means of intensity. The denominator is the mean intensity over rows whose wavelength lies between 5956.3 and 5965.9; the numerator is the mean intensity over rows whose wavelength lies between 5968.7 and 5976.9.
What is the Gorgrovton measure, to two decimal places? 1.05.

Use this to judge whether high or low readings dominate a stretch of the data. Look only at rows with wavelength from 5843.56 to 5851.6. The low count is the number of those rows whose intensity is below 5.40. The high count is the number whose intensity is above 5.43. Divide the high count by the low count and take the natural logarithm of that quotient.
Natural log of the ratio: 1.6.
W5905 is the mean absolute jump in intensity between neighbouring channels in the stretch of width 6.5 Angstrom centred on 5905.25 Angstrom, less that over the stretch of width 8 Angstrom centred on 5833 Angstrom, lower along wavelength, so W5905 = 0.24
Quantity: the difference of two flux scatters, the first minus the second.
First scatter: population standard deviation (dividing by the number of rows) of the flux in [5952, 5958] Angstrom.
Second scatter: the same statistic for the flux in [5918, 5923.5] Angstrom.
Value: -0.29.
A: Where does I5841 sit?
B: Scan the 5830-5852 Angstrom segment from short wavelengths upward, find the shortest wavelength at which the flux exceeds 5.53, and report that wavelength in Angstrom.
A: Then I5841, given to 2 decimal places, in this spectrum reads 5830.79 Angstrom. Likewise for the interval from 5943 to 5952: 5951.51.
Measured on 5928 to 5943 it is 5929.62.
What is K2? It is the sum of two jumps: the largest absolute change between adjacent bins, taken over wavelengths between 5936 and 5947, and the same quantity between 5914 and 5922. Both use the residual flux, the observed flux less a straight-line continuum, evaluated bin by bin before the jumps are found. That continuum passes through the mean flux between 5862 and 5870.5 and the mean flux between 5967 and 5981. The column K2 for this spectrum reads 1.60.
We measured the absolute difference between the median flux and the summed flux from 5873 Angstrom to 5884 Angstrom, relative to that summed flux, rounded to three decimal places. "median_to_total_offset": 0.873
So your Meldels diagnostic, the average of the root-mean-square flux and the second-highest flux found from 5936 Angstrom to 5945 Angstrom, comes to 5.34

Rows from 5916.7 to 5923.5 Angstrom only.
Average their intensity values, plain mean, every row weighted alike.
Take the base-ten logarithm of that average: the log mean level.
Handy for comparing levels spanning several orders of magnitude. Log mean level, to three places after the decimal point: 0.736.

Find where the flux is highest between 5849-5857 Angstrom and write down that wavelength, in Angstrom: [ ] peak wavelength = 5850.96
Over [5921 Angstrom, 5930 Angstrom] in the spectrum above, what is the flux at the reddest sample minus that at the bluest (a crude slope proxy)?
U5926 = 0.20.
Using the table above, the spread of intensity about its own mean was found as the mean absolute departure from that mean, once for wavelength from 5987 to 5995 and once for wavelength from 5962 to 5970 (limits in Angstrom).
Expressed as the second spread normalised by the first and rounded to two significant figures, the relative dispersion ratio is 1.3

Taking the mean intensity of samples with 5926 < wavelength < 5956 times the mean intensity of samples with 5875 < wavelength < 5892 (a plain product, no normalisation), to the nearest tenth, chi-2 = 27.6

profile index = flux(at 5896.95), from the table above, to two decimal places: 4.97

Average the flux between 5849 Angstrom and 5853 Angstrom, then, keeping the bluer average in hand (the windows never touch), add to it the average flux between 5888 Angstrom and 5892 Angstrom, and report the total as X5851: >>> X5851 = 10.1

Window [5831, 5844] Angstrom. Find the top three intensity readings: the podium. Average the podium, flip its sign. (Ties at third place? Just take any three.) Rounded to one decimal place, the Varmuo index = -5.8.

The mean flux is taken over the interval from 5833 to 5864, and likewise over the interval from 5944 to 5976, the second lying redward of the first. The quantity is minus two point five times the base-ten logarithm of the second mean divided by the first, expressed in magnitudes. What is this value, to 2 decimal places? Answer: 0.02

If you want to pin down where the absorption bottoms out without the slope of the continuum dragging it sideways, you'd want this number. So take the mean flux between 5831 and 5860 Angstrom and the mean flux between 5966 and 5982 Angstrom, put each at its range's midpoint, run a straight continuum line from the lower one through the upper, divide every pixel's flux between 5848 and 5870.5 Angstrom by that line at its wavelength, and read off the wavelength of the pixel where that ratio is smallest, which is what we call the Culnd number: 5853.66 Angstrom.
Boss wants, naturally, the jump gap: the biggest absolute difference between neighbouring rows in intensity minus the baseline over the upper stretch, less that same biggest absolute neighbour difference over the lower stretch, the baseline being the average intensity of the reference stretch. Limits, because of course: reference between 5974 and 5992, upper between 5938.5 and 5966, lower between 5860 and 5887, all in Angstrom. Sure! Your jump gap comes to -0.3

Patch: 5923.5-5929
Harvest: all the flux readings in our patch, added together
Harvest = 21.9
